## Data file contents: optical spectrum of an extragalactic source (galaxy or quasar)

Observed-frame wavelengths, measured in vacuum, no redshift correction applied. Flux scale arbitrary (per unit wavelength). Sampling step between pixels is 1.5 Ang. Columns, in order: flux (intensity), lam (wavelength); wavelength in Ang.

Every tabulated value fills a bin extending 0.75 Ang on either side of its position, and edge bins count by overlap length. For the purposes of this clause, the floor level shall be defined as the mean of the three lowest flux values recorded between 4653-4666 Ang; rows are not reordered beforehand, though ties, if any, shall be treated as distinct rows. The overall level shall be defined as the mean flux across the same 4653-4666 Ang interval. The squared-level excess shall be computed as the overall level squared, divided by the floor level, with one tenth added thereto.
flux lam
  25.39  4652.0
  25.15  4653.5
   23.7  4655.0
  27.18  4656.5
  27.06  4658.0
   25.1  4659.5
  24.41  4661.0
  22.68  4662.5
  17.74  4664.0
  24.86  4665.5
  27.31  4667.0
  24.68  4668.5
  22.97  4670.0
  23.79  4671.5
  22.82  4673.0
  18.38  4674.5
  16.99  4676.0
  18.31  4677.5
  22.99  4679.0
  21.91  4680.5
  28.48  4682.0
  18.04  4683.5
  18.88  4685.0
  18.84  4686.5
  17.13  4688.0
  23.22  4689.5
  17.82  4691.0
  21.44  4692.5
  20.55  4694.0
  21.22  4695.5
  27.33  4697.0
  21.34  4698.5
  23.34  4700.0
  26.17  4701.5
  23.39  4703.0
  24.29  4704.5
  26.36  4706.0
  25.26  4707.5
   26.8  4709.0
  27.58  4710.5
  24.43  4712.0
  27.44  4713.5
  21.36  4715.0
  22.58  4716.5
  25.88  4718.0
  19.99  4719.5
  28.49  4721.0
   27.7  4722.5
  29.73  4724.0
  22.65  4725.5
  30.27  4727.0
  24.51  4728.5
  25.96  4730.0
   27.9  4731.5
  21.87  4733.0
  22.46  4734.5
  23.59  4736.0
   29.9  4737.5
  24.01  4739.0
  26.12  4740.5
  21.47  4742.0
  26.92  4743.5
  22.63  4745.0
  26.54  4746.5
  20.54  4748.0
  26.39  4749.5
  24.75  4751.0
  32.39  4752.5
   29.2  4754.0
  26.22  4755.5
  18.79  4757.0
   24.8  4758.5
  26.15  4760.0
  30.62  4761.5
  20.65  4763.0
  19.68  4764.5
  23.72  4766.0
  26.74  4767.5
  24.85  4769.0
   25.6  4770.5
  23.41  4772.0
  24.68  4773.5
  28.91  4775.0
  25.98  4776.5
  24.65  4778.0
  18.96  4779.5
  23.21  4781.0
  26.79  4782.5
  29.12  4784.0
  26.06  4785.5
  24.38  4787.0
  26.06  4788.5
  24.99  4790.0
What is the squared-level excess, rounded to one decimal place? 27.5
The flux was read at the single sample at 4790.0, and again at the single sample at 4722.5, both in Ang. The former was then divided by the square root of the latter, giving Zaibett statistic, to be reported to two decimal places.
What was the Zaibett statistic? 4.75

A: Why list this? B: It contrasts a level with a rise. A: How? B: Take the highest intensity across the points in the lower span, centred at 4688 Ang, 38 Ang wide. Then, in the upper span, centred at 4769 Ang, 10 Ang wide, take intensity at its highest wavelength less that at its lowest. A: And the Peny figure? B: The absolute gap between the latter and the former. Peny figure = 23.5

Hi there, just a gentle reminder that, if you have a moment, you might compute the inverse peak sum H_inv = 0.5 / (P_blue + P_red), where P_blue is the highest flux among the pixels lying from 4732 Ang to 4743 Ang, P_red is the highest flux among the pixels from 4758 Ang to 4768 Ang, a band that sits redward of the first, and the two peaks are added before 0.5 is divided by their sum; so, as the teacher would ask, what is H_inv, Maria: 0.0083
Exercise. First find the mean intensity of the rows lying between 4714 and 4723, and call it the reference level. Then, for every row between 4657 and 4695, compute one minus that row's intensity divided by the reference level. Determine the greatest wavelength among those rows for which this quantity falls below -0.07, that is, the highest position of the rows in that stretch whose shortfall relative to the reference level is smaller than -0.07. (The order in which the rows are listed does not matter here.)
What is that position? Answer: 4682.0 Ang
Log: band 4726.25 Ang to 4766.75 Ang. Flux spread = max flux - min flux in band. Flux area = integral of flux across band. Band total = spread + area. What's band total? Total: 1031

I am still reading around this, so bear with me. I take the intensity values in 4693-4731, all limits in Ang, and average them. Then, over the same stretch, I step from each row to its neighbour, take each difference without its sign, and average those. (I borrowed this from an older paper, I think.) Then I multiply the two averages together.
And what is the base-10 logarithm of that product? 1.93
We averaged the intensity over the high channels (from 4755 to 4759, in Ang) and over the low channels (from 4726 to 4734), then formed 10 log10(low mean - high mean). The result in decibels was 5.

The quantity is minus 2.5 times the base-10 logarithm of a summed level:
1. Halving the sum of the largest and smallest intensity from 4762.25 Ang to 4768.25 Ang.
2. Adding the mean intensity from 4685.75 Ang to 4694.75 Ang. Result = -4.08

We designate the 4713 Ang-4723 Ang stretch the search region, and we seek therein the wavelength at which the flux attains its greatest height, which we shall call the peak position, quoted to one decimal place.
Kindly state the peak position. 4721.0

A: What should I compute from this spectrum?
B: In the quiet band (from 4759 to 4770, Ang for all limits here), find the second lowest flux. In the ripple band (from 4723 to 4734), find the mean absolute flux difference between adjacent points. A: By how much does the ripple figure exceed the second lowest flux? -15.7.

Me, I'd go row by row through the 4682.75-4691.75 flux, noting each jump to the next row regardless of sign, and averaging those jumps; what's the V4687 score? 2.8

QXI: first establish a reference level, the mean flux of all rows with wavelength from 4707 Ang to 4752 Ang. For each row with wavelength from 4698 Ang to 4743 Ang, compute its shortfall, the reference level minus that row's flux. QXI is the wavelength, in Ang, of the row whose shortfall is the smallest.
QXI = 4727.0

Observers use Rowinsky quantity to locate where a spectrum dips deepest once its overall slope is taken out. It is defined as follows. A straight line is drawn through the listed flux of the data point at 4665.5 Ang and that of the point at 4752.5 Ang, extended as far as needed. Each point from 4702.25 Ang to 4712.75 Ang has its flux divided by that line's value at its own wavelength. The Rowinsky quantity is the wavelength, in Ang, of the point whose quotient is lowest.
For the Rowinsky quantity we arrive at 4703.0 Ang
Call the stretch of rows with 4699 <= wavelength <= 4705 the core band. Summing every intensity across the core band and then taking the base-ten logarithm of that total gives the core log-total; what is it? 1.988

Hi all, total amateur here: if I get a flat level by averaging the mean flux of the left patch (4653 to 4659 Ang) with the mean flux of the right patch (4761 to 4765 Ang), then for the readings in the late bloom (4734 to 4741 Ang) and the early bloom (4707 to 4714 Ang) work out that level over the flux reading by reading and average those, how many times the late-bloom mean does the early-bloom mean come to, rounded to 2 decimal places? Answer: 0.95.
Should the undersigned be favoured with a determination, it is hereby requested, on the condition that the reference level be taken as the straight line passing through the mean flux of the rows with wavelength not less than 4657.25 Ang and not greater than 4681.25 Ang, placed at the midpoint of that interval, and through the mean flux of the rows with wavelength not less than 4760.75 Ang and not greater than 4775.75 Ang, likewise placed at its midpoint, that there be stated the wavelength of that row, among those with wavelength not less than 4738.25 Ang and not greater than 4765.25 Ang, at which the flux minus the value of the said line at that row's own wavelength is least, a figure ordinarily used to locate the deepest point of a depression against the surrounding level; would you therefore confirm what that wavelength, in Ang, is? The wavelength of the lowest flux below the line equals 4757.0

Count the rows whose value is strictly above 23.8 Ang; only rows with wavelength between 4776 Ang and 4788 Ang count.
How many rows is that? 6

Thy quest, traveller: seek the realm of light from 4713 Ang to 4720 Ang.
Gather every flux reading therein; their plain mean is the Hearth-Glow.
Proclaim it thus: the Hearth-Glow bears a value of 23.4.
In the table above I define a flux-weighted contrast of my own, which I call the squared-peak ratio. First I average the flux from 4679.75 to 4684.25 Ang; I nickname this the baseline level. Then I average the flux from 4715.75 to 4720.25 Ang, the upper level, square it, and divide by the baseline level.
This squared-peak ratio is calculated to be 22.8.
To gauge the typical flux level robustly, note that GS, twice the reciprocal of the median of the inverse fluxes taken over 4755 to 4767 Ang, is 48.5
